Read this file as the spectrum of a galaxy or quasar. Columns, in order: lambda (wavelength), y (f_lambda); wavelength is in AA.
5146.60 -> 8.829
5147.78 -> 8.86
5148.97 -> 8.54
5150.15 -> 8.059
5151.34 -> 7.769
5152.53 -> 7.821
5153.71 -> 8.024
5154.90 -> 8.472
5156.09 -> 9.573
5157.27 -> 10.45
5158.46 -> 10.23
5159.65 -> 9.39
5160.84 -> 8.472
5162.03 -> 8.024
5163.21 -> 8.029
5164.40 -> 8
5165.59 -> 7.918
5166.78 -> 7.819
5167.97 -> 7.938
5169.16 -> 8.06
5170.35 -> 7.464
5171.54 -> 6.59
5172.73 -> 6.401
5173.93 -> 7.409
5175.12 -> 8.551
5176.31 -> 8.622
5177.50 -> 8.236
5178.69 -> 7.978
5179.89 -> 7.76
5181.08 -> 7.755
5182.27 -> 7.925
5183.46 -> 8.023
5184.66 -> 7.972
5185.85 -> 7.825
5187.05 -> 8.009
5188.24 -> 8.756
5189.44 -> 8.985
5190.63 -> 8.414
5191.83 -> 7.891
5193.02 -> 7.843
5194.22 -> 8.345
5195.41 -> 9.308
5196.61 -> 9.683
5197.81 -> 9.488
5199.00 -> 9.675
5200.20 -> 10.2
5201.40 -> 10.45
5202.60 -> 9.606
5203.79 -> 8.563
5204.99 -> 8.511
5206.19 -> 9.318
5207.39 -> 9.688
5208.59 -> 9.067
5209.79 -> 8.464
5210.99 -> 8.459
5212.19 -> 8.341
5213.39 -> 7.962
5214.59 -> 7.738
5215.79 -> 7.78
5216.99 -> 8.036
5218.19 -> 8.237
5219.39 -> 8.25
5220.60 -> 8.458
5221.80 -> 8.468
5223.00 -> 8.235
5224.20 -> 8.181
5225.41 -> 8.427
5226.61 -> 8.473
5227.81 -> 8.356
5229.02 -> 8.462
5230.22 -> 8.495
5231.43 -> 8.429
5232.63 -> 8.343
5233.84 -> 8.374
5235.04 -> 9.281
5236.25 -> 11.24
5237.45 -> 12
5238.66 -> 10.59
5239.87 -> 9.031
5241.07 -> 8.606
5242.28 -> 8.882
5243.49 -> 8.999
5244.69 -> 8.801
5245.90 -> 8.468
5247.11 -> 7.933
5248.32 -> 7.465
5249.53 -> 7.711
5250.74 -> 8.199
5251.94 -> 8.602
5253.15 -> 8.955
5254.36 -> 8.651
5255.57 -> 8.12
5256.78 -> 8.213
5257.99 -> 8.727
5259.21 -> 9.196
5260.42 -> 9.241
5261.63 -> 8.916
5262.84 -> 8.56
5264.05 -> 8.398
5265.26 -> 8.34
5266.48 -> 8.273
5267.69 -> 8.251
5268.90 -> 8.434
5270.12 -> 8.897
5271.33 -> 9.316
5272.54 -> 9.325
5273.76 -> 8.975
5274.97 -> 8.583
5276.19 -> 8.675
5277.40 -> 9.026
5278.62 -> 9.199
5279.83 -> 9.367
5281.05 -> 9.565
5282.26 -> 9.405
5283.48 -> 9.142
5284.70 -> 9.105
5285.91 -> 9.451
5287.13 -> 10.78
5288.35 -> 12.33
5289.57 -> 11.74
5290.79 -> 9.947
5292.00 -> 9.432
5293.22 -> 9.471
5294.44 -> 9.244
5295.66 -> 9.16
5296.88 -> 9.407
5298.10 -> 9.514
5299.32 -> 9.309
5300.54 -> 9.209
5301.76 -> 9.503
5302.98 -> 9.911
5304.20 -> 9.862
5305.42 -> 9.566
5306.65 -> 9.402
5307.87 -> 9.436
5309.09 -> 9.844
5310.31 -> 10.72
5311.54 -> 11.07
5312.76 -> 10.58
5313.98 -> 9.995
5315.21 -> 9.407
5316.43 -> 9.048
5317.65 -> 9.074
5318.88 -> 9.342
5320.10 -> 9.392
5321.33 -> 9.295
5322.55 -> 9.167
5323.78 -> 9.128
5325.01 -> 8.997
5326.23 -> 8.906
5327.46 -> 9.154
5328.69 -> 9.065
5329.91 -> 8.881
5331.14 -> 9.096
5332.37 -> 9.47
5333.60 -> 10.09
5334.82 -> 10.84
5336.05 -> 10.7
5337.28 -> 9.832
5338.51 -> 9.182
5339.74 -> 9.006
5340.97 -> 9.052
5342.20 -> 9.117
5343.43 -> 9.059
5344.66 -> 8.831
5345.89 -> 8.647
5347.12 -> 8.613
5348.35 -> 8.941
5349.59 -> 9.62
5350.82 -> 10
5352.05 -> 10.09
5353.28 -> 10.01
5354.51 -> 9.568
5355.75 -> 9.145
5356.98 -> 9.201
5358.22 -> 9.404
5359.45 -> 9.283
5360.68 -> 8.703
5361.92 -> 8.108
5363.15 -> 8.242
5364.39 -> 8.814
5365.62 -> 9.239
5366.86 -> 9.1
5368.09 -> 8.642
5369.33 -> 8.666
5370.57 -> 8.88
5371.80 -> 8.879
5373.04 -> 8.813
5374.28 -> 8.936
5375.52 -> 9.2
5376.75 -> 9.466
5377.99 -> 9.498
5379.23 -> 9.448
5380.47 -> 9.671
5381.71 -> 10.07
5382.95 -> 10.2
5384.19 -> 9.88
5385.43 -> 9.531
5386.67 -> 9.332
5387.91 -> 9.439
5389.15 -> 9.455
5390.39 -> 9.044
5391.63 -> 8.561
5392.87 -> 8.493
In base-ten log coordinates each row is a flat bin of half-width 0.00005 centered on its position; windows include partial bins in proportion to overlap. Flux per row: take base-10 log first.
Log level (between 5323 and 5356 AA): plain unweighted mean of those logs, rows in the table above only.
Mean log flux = 0.971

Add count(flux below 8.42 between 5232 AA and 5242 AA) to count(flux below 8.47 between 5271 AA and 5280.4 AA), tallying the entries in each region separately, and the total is 2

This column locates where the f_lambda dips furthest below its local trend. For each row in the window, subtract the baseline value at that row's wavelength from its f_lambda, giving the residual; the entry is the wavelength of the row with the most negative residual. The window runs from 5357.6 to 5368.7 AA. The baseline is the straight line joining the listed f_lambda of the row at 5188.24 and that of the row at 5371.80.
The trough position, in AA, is 5361.92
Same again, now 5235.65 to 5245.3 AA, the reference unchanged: 5241.07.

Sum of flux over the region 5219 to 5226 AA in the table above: 50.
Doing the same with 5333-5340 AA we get 60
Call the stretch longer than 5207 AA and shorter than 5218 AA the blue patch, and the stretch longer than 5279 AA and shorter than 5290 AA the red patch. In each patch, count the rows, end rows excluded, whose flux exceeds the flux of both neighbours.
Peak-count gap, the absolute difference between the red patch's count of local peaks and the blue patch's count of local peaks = 2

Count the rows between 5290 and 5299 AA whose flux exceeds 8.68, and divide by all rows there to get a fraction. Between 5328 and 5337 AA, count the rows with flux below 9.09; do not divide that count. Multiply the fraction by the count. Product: 2.0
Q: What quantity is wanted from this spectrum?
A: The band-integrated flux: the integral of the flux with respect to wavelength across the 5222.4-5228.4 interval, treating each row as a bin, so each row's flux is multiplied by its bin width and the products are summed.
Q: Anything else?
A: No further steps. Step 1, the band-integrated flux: 50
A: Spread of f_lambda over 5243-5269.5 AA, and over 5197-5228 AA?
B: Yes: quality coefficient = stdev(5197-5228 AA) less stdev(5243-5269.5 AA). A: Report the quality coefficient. 0.3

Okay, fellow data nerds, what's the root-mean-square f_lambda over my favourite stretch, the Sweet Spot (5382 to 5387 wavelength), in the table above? 9.7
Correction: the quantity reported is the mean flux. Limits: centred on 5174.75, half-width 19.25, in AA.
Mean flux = 8.2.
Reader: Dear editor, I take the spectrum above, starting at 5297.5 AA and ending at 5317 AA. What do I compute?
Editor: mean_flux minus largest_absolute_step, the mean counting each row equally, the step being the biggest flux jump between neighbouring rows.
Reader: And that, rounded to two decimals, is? 8.90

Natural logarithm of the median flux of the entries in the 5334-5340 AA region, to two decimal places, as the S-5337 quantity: 2.29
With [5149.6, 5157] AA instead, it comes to 2.08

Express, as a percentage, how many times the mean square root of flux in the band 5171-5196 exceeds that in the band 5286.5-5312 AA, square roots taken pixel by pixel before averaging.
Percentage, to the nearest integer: 90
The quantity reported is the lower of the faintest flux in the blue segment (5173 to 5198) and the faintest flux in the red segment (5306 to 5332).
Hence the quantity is 7.4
